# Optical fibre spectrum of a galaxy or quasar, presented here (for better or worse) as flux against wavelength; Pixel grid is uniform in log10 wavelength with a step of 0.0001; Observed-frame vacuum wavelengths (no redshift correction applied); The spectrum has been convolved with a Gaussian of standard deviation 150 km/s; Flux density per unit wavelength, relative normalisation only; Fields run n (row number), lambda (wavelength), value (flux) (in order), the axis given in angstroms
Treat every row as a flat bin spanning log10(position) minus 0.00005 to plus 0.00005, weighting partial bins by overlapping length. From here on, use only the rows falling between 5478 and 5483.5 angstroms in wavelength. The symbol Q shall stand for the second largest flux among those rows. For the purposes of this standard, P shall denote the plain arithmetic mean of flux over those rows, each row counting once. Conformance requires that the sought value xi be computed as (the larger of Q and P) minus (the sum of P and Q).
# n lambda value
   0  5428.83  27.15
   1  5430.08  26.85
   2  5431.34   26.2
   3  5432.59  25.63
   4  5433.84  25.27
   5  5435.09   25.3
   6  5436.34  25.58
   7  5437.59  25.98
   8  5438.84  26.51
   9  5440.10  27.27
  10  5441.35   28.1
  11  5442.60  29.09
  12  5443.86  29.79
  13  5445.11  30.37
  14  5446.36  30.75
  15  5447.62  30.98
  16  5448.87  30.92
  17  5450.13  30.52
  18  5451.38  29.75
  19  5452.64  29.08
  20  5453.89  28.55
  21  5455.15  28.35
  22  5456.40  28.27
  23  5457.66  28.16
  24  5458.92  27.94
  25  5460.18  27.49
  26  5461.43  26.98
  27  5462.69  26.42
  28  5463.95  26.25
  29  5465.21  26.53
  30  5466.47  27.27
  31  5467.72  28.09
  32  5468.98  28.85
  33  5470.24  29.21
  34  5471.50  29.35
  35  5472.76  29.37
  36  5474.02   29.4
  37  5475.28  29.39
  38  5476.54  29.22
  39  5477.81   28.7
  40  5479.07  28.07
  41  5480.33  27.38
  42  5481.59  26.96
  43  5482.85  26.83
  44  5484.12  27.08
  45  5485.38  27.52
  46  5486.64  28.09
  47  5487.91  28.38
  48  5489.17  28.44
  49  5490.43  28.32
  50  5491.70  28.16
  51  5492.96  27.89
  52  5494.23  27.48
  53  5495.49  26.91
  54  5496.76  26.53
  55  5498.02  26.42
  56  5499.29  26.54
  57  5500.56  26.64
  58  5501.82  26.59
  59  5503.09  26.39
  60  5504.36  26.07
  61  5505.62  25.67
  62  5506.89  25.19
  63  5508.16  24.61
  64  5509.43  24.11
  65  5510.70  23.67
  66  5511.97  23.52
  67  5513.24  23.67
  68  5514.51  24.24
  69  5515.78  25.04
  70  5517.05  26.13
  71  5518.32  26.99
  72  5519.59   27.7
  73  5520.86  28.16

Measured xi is -27.3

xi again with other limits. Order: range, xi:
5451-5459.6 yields -28.6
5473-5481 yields -28.7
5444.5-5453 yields -30.3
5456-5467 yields -27.3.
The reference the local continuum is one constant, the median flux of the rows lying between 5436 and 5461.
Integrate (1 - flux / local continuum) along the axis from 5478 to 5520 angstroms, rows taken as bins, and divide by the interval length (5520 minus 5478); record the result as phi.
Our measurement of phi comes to 0.07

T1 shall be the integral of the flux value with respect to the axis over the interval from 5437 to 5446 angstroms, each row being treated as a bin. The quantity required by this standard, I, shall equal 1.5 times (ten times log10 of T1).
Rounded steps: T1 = 254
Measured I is 36.1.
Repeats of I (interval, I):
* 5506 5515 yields 35.1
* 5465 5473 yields 35.4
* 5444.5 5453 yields 36.2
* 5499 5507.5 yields 35.2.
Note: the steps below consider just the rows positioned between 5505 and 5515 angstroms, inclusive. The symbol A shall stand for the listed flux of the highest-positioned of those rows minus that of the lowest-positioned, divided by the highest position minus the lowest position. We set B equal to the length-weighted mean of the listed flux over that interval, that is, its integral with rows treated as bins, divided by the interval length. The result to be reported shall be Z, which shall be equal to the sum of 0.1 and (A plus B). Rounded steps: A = -0.16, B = 24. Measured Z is 24.3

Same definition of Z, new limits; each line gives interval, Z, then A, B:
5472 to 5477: 29.4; -0.04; 29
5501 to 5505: 26.3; -0.20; 26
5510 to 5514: 23.7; 0.00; 24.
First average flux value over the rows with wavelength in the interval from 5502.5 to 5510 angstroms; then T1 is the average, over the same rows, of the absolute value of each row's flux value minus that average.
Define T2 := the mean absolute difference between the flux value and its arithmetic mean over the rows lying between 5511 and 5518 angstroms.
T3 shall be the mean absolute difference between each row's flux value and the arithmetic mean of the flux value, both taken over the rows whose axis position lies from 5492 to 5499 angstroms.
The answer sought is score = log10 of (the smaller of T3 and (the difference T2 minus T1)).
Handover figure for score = -0.8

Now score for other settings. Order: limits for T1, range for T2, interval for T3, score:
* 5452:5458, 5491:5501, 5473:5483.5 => -0.5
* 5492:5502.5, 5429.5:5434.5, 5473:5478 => -0.9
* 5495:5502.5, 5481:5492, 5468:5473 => -0.8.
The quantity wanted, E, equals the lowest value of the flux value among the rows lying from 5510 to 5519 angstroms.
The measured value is 23.52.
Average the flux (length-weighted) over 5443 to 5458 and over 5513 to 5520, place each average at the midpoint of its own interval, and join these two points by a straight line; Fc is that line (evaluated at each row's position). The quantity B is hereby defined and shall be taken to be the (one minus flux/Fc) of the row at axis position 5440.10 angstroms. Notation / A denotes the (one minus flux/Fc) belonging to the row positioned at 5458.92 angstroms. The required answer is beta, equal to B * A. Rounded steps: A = 0.041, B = 0.099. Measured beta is 0.004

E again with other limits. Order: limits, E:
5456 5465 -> 26.25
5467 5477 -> 28.09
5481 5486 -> 26.83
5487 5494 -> 27.89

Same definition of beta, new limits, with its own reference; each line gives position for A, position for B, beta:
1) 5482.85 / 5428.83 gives 0.004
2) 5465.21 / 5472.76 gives -0.003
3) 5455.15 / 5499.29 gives 0.000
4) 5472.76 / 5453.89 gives -0.001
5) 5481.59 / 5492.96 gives -0.001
